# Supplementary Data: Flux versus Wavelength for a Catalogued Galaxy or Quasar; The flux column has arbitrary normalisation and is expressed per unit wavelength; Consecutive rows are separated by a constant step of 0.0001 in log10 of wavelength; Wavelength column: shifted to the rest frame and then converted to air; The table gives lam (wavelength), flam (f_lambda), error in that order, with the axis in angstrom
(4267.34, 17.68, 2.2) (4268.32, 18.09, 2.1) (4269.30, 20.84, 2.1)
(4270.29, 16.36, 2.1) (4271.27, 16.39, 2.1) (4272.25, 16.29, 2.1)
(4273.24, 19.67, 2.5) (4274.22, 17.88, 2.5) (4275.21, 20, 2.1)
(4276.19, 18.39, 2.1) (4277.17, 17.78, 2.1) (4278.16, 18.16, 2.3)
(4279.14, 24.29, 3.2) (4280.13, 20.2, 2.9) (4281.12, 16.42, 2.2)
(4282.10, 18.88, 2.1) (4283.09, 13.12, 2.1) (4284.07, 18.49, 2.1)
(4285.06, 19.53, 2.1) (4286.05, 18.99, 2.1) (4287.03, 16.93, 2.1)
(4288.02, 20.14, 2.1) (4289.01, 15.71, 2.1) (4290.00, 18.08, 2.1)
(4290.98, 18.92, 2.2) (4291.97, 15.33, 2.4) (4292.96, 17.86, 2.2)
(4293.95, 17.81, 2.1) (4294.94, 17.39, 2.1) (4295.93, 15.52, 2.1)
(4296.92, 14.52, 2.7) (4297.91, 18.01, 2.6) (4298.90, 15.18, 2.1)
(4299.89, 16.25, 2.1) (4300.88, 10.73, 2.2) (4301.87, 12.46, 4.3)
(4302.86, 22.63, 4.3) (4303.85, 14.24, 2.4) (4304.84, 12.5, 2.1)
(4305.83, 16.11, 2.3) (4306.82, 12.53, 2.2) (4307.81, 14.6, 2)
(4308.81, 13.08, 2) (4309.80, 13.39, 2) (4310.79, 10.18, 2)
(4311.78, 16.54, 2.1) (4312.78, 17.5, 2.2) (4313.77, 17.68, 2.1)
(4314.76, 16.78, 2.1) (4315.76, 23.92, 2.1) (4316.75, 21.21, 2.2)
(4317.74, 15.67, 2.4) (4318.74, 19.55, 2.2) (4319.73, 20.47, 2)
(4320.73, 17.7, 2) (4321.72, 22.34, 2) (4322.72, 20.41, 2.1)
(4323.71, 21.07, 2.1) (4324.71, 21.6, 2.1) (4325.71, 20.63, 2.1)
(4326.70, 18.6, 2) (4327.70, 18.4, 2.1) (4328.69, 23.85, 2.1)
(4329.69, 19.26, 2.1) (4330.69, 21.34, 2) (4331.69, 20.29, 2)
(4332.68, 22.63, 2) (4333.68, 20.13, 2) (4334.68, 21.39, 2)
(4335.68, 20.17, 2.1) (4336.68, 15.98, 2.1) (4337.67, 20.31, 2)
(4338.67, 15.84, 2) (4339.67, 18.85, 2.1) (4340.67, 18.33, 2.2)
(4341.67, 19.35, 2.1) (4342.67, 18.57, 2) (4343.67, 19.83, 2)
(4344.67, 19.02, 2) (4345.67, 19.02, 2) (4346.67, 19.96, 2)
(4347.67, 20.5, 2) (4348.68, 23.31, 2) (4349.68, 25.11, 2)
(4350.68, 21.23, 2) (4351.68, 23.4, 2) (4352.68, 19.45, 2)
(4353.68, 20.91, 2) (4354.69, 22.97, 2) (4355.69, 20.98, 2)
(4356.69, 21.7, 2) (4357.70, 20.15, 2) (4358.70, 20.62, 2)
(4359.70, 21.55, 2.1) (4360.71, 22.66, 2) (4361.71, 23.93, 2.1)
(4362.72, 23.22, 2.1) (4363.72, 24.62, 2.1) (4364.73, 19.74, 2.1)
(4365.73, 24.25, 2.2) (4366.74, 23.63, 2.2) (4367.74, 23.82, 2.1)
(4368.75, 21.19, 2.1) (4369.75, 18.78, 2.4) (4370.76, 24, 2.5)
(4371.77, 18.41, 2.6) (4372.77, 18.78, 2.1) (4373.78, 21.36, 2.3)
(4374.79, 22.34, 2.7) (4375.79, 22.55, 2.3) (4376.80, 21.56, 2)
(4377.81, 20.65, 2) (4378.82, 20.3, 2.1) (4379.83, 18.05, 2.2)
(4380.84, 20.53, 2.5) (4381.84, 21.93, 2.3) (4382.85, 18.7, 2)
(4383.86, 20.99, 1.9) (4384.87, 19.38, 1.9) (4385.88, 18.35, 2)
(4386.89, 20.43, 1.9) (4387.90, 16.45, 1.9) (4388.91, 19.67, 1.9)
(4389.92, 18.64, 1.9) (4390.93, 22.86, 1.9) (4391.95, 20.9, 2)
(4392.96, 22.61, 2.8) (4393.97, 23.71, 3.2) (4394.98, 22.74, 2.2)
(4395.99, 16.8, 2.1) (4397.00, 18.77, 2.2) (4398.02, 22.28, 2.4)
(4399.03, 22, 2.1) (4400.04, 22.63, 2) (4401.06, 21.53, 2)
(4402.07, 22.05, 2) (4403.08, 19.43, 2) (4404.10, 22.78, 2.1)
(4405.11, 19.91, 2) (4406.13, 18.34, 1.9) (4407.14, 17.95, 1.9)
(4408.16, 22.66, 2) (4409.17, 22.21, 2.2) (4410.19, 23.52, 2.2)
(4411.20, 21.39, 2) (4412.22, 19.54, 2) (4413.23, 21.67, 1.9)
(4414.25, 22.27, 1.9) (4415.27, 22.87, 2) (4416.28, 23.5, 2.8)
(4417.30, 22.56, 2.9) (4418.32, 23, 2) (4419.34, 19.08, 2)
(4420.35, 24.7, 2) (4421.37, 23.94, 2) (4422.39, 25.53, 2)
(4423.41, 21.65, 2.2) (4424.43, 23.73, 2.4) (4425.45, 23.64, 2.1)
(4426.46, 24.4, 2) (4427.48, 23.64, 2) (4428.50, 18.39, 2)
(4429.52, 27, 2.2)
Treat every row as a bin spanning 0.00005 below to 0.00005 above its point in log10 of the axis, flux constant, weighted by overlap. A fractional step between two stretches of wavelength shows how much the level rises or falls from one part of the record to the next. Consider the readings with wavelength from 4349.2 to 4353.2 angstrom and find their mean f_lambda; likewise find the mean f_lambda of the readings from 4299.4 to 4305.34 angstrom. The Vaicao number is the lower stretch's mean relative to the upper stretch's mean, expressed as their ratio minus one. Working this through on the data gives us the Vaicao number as -0.34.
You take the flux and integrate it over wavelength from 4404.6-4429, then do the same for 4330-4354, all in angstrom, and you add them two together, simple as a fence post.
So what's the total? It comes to 1024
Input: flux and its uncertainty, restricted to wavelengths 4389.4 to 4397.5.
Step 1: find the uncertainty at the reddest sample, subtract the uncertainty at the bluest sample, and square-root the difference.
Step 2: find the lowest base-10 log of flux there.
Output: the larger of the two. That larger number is 1.23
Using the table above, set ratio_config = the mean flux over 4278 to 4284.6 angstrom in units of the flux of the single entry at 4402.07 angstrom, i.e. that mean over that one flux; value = 0.84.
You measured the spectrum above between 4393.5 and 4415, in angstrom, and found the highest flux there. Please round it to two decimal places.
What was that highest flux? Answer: 23.71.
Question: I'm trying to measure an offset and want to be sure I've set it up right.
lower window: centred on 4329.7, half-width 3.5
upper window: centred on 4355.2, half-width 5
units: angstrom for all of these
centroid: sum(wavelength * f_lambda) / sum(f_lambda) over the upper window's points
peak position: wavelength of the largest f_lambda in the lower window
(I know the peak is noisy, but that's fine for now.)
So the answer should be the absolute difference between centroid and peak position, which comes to 26.5 angstrom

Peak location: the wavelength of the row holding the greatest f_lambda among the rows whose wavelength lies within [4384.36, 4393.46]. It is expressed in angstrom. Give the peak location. 4390.93 angstrom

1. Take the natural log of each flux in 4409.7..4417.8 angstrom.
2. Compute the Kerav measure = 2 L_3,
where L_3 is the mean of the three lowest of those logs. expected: 6.1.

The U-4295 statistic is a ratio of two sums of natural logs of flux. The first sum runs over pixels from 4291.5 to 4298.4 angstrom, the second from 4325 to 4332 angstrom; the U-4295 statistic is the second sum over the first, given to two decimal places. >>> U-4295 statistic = 1.07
